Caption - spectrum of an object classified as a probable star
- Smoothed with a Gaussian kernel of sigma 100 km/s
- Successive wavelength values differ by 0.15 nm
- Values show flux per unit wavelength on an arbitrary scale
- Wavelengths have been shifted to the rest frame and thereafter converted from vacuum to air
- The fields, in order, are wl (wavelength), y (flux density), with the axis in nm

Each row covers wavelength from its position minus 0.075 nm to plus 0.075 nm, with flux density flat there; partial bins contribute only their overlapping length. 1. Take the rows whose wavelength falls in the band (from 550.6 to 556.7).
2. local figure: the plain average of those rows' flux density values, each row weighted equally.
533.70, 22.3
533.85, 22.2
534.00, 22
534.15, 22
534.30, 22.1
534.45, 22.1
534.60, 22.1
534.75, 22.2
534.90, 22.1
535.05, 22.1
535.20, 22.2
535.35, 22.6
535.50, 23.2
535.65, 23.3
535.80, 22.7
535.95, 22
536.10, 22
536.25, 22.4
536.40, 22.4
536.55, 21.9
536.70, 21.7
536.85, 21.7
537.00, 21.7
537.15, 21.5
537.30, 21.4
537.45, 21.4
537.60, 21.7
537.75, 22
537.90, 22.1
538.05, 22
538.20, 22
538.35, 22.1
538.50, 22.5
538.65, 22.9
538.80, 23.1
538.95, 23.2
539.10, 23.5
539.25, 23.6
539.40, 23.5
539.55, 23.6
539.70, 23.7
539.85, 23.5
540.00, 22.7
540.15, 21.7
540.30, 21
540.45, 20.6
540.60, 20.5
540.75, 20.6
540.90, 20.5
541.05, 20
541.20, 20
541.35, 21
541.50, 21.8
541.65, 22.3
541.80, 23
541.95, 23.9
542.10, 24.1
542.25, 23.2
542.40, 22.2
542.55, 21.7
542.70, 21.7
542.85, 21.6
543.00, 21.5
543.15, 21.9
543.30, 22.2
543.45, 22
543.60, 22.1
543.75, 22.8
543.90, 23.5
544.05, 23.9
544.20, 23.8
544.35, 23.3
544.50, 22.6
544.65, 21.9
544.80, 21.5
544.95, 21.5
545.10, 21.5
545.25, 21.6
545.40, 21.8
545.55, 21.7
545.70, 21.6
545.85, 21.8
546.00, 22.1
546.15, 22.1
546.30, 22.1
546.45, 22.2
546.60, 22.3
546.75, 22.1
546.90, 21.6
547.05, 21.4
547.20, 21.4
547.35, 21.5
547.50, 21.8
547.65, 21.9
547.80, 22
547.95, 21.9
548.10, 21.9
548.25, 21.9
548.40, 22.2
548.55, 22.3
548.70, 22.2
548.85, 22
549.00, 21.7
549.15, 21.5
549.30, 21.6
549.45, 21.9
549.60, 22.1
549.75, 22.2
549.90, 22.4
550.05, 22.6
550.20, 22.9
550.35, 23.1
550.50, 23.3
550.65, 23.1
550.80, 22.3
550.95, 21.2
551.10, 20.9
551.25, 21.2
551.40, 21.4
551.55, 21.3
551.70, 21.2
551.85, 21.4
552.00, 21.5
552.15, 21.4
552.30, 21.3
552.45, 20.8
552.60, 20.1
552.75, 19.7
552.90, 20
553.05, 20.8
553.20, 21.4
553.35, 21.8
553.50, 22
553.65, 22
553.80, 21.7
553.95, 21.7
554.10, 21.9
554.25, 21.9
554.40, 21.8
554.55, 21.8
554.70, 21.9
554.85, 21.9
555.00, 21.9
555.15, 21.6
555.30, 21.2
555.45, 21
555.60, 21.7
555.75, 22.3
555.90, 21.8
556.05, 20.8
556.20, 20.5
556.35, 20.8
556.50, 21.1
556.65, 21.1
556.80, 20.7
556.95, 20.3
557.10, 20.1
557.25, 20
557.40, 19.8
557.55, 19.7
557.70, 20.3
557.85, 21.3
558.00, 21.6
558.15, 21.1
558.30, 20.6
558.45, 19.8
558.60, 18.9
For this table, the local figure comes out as 21.4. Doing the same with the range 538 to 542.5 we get 22.3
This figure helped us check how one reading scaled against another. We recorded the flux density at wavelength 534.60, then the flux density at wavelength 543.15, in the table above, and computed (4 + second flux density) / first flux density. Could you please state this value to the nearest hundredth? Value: 1.17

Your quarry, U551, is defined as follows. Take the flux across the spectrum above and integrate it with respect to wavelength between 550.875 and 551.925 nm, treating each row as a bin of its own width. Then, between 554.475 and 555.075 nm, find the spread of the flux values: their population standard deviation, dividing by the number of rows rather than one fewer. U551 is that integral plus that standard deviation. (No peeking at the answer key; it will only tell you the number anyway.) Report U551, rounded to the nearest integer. 22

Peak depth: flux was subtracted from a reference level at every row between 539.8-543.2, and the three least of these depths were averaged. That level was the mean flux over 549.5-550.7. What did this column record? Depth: -1.1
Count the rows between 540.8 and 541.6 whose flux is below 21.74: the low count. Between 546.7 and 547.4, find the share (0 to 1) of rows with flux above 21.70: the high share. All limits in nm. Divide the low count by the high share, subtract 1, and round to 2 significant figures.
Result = 19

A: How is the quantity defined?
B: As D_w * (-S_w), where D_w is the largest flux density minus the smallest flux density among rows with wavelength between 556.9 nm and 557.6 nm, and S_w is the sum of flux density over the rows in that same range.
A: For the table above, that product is -60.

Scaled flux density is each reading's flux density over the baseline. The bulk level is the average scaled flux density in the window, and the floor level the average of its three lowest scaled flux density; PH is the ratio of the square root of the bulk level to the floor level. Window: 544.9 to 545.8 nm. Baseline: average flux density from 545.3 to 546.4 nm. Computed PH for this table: 1.01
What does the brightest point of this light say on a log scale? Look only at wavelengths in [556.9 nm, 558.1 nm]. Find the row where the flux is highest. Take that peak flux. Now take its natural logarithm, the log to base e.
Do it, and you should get 3.07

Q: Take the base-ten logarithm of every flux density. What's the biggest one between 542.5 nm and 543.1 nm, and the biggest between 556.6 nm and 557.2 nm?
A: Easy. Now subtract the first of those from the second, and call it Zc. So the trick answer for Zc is -0.012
